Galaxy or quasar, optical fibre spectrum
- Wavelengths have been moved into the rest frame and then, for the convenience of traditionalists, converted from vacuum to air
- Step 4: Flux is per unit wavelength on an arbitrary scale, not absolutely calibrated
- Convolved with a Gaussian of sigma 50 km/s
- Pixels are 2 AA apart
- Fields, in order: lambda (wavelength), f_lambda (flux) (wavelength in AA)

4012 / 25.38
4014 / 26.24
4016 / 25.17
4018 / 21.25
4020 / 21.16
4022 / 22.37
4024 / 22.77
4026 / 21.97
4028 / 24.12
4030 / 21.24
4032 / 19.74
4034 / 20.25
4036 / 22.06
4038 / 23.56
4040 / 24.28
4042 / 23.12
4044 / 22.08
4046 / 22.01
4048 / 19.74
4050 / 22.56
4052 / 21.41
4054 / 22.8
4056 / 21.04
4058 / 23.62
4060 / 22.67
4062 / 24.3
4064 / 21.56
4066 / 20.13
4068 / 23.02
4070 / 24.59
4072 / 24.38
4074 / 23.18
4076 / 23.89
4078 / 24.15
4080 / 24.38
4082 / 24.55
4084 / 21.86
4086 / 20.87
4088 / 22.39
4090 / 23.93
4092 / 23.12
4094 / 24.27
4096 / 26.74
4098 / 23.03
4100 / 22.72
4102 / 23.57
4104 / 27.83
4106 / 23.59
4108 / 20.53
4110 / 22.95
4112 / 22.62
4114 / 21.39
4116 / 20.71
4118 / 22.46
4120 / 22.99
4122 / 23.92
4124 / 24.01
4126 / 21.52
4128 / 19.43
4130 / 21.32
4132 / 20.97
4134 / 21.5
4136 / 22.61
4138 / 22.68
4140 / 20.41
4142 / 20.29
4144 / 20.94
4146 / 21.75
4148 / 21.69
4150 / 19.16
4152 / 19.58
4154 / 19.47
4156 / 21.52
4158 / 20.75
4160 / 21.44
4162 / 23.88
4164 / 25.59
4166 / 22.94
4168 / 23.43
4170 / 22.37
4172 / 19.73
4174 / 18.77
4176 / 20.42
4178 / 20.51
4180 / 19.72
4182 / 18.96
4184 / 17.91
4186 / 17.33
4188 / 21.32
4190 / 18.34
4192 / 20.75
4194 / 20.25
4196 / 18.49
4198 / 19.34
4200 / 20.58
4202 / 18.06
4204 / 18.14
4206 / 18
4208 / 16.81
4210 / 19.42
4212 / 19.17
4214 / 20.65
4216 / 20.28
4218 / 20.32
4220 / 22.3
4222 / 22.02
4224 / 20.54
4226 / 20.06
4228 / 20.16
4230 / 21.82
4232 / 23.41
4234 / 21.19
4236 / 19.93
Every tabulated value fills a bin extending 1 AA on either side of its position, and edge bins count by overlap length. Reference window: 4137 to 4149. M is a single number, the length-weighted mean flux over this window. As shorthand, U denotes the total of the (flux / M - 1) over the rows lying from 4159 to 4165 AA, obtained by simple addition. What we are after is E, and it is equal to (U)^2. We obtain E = 0.109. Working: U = 0.3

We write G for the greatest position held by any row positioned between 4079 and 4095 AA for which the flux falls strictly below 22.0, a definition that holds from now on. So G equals 4086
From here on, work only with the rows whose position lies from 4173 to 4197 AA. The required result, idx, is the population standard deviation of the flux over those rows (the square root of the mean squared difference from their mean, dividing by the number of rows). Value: 1.2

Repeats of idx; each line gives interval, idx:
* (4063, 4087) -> 1.5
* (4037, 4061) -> 1.2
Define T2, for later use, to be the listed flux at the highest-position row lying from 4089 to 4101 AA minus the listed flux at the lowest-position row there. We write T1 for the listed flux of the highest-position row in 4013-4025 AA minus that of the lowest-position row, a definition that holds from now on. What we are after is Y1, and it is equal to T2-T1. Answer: 2.3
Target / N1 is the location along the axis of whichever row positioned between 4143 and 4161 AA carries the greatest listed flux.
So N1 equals 4146 AA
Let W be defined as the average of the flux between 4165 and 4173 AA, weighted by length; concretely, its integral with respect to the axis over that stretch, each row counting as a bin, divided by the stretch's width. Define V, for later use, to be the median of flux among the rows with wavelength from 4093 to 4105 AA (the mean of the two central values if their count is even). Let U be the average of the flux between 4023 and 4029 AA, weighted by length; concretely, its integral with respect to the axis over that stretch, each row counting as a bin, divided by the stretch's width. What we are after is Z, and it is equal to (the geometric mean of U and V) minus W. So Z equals 1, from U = 23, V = 23.9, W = 22.1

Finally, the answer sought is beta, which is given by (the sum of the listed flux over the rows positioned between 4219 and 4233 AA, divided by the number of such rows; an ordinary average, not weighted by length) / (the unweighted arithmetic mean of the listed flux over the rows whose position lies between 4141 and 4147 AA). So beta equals 1.02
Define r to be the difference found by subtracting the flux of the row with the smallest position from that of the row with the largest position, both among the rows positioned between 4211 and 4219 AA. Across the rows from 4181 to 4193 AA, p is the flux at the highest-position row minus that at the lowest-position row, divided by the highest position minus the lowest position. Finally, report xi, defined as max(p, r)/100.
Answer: 0.0115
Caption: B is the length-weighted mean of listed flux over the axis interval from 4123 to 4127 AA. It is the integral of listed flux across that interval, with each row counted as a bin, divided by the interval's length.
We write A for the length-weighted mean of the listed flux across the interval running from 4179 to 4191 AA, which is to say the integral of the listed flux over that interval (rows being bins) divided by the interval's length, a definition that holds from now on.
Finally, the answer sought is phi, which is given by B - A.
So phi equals 3.8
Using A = 18.9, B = 22.8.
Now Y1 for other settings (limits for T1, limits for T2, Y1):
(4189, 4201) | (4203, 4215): 0.3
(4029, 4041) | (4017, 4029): -0.2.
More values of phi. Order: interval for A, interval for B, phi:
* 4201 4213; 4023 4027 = 4.1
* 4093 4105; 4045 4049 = -3.8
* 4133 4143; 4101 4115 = 1.7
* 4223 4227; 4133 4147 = 1.2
